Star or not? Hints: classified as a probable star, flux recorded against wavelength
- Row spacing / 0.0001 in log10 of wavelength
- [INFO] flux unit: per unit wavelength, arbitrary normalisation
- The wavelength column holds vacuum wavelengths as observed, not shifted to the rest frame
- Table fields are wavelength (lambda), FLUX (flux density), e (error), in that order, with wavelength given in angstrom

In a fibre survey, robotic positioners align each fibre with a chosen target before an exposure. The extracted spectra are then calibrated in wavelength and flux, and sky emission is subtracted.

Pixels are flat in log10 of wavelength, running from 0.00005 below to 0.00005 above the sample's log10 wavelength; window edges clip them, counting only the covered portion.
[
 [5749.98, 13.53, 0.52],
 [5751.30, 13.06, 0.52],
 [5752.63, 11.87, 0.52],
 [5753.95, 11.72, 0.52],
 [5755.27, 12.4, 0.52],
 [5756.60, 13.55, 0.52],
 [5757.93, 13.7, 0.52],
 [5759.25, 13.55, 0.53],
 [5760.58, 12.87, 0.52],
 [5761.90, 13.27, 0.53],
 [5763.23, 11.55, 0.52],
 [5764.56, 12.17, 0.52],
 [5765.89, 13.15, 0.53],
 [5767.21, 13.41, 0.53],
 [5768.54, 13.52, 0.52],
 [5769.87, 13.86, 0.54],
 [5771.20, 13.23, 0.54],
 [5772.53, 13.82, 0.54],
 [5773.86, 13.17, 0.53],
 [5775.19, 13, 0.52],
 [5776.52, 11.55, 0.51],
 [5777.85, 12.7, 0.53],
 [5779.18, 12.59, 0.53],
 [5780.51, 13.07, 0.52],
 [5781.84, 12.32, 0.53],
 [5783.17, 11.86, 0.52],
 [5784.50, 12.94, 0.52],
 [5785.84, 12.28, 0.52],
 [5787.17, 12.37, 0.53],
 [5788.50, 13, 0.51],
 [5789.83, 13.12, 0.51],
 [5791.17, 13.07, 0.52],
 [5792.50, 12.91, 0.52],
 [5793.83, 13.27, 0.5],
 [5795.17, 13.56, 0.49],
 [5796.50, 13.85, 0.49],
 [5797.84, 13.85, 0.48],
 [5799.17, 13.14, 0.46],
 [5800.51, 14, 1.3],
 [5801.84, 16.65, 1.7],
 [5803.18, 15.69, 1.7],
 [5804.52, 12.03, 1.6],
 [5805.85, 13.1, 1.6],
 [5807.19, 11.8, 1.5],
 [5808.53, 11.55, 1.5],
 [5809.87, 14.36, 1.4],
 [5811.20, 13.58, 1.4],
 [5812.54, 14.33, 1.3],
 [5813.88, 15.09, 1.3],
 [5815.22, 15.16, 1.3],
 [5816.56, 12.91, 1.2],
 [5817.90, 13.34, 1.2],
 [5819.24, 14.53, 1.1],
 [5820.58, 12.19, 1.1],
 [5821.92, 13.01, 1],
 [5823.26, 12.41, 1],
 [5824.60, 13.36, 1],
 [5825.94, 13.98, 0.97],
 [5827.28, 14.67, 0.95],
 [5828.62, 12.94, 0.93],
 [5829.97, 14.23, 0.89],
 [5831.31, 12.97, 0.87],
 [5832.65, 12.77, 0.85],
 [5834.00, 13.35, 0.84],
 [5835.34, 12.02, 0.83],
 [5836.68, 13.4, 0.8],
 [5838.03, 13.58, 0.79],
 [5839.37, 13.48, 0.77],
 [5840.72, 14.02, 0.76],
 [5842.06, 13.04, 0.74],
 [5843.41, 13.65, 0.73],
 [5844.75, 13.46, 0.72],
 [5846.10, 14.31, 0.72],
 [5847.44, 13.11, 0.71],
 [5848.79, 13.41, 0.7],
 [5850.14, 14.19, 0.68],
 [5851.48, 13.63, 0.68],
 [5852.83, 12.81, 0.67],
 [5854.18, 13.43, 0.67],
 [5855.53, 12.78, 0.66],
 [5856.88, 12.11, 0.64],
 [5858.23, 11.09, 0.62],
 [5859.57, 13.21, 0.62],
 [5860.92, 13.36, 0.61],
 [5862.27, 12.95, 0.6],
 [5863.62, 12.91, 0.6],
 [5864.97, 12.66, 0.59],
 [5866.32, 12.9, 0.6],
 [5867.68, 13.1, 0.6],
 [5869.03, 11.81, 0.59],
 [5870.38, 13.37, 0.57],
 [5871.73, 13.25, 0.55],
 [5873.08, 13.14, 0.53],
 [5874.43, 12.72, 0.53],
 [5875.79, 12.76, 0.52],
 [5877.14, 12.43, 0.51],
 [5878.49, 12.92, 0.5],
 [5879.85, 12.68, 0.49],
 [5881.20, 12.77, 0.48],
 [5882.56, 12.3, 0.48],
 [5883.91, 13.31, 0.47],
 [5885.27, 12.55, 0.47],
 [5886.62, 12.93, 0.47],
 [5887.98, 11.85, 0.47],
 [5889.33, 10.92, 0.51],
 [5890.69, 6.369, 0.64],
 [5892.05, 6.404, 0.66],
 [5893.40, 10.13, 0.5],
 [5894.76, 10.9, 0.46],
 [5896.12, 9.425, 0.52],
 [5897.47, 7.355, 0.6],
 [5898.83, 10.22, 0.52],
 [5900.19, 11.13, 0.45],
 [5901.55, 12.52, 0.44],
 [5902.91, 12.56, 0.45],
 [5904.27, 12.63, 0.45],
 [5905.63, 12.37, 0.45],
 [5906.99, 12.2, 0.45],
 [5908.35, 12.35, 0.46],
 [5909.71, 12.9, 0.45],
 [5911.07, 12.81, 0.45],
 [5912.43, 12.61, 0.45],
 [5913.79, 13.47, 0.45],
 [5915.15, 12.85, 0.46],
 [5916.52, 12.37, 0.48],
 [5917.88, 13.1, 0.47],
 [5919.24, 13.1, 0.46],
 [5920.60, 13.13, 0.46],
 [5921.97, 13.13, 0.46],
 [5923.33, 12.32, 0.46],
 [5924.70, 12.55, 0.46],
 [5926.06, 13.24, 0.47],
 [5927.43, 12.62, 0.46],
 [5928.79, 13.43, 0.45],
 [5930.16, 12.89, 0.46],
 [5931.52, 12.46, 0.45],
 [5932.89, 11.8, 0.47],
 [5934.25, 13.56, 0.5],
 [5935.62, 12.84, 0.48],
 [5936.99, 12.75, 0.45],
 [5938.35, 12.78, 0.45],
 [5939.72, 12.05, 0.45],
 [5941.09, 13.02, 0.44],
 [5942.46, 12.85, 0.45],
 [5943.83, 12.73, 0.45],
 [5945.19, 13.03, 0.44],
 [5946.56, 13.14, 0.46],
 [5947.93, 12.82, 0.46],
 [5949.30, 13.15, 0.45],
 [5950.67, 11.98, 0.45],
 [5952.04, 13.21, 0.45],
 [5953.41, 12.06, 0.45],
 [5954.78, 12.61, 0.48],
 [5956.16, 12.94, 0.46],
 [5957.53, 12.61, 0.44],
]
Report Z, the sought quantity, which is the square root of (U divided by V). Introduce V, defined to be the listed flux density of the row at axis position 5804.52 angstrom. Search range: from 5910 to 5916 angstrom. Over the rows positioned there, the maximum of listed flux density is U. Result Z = 1.06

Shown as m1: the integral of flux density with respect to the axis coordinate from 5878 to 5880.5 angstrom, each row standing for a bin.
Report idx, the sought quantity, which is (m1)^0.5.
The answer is 5.65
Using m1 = 32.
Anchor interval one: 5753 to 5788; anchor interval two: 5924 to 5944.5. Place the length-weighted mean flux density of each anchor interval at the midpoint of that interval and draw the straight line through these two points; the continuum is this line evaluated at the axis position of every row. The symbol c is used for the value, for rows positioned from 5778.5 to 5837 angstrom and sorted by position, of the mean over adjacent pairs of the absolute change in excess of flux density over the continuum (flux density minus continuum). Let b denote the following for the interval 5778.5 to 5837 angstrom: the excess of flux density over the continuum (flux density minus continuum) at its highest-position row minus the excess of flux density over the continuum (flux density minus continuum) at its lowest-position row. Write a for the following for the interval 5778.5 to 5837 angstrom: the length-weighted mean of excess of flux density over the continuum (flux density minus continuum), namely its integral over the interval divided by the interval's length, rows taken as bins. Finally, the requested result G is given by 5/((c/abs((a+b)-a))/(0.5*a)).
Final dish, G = 1.2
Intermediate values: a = 0.5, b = 0.8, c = 0.92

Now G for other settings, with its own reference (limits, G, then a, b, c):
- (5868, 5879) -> 0.1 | 0.0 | 1.1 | 0.44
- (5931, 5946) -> -0.1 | 0.0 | 0.6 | 0.55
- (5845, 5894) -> -4.9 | -0.4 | -4.2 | 0.79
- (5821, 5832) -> 0.1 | 0.6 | 0.0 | 1.02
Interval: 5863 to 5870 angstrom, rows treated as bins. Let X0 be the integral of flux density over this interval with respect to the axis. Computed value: 89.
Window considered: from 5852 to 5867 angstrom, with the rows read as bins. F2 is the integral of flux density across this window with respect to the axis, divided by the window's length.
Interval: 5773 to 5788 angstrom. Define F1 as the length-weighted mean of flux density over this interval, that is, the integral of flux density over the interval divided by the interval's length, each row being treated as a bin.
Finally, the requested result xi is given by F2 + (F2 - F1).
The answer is 13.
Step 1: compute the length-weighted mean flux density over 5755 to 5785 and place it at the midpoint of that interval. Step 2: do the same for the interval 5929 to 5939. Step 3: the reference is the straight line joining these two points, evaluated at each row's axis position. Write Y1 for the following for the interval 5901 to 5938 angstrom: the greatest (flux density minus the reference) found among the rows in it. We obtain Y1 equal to 0.8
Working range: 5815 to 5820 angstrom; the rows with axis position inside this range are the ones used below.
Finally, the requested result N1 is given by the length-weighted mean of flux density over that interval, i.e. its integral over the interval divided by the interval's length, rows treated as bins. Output 13.8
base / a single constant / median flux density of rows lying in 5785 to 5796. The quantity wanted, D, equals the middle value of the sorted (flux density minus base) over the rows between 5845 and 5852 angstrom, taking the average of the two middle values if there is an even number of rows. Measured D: 0.6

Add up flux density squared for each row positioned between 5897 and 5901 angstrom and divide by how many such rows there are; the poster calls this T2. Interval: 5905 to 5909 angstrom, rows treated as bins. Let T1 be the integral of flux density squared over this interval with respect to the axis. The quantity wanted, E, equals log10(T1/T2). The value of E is 0.81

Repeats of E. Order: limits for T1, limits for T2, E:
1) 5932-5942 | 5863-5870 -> 1.00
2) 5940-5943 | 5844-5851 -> 0.42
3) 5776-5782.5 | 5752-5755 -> 0.86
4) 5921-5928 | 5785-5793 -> 0.84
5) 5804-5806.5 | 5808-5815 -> 0.32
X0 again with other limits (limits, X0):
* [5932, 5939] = 89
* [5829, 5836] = 91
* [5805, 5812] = 90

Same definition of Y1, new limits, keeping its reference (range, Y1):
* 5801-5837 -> 3.8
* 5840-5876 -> 1.5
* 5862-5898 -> 0.5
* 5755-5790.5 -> 0.9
